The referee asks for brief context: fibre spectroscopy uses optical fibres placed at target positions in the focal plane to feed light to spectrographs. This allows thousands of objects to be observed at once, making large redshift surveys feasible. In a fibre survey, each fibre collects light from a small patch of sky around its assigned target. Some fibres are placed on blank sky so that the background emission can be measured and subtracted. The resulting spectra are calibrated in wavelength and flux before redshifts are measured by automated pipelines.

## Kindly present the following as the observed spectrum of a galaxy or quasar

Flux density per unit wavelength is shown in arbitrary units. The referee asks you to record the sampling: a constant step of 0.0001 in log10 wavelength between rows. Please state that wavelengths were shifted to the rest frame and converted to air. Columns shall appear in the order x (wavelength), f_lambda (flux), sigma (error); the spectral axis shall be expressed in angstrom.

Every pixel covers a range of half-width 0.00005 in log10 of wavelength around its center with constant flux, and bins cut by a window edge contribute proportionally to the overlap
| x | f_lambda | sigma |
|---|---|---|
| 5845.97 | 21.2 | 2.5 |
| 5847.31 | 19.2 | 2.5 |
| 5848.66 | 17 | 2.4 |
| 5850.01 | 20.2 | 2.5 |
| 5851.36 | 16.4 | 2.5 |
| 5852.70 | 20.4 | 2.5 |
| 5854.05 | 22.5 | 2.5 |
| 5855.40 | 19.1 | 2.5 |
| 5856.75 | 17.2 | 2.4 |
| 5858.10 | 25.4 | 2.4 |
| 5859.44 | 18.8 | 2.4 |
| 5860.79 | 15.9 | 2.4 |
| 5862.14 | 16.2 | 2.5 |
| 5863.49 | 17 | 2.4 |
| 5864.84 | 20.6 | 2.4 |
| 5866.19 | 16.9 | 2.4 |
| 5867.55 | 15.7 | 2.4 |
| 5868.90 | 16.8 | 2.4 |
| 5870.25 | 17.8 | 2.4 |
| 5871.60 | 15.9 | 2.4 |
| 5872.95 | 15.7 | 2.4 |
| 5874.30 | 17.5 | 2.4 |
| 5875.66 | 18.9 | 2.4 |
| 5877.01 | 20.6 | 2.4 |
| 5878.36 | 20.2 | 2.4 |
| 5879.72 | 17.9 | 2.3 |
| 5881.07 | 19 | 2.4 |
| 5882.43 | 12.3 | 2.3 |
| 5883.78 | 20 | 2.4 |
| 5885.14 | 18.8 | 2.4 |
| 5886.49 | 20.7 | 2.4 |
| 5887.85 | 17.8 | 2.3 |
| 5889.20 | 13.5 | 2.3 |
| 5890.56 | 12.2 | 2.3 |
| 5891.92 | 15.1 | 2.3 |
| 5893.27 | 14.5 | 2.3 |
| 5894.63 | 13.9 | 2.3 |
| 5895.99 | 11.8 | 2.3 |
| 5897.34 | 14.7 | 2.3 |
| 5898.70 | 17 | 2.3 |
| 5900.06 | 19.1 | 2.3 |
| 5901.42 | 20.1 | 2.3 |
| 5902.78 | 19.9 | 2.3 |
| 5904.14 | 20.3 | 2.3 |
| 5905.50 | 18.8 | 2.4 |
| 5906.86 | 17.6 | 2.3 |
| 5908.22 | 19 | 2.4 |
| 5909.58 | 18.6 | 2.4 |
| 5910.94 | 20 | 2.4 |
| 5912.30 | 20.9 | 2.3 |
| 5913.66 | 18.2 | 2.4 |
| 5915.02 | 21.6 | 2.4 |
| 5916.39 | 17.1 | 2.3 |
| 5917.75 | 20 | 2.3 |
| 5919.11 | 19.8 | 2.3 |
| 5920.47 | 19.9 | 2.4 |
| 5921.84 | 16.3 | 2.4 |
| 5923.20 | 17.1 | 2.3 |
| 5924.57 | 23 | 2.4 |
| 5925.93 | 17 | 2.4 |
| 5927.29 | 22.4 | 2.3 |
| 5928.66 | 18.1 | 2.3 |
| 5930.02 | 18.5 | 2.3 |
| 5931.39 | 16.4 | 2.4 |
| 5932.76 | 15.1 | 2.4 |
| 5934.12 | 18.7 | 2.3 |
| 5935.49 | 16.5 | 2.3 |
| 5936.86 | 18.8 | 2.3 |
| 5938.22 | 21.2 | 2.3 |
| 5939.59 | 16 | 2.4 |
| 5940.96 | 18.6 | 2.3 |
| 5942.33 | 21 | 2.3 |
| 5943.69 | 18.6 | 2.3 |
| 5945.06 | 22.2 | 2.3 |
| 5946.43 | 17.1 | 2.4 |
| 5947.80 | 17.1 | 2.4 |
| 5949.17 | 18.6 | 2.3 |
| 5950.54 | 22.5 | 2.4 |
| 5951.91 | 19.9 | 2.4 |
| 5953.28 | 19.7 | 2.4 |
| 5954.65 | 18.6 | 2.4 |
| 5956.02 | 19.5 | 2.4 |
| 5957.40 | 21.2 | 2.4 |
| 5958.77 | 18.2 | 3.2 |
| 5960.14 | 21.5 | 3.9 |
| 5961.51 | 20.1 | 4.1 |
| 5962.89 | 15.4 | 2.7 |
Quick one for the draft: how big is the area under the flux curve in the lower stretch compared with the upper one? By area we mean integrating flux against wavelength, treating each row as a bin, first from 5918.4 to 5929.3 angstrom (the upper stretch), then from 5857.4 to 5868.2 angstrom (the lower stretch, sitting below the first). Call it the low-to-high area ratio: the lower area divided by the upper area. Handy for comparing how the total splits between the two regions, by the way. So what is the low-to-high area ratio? 0.94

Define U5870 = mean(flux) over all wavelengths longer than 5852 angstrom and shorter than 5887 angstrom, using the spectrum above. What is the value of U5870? 18.4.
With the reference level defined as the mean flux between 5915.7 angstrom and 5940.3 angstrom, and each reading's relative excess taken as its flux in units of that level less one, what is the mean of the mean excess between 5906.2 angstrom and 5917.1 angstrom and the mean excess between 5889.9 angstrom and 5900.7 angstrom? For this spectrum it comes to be -0.08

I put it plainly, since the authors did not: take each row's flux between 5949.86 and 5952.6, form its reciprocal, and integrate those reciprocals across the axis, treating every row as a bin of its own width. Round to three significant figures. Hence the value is 0.130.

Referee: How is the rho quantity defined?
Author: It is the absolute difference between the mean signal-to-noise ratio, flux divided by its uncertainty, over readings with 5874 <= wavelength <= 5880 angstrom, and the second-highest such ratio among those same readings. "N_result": 0.4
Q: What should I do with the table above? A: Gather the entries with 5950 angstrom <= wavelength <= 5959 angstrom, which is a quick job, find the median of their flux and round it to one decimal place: 19.7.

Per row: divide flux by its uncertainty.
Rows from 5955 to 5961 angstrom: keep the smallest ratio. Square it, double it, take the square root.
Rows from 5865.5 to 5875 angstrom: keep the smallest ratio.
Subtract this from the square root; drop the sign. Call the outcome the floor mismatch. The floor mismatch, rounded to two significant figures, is 1.3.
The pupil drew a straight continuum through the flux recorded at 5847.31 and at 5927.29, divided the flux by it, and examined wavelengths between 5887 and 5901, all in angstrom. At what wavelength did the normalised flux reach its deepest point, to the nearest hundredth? 5895.99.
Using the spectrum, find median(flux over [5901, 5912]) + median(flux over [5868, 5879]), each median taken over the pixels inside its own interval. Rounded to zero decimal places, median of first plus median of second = 37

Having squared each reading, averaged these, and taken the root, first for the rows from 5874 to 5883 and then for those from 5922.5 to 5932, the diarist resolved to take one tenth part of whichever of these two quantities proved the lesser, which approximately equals 1.82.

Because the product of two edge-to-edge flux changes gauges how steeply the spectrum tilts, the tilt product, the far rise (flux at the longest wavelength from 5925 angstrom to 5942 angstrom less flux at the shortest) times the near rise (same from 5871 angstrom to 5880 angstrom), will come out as 3.2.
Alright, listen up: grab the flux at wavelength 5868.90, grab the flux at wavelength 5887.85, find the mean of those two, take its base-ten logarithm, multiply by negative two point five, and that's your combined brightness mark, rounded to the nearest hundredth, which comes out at -3.10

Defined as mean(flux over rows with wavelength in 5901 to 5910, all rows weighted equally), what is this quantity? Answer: 19.2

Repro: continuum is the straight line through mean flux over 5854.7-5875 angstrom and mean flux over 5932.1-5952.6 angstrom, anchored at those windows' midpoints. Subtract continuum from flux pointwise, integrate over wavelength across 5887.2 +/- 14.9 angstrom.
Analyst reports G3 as -35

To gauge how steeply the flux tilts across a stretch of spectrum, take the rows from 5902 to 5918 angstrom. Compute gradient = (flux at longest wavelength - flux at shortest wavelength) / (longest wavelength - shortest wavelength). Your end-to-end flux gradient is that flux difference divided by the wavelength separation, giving 0.01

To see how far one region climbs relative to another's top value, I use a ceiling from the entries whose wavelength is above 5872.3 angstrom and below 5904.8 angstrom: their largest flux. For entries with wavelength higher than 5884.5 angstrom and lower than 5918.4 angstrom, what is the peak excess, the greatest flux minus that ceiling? 0.9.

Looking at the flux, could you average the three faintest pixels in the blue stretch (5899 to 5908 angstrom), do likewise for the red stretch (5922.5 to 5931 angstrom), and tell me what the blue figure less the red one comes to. 1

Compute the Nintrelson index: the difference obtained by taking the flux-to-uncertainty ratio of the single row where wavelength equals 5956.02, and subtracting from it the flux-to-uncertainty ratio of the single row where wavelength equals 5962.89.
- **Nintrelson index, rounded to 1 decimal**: 2.4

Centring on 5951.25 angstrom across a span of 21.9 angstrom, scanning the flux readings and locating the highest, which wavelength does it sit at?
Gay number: 5950.54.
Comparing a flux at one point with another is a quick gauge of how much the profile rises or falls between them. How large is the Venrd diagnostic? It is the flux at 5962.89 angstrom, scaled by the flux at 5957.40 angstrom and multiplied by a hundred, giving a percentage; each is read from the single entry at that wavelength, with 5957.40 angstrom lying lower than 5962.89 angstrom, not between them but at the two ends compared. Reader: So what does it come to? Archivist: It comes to 73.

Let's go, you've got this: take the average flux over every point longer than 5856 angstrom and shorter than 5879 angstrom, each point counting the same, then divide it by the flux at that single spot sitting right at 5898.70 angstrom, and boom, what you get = 1.06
